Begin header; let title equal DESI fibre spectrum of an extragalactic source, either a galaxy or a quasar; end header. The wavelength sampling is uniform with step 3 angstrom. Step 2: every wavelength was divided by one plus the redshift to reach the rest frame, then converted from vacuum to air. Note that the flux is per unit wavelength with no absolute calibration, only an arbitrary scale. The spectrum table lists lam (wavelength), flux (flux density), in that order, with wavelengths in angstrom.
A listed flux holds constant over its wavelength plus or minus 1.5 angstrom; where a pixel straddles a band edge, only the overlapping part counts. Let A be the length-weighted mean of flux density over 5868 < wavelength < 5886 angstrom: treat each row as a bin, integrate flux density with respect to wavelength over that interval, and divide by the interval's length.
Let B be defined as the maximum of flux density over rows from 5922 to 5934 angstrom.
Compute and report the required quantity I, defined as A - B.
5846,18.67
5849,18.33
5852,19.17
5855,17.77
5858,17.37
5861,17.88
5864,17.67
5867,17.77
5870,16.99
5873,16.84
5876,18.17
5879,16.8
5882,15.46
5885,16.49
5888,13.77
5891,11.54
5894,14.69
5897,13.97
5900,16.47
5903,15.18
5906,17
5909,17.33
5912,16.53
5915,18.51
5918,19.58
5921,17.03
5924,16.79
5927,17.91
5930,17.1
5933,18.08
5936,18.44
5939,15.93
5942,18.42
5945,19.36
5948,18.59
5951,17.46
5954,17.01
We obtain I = -1.3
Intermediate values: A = 16.8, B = 18.08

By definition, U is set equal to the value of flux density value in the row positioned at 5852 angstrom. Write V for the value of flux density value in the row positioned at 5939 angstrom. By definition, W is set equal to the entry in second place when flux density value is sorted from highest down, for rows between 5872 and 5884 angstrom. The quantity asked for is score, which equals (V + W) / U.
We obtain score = 1.71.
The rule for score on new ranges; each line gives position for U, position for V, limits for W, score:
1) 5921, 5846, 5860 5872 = 2.14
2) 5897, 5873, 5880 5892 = 2.31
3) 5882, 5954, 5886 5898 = 2.00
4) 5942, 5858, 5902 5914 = 1.87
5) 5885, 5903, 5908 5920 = 2.04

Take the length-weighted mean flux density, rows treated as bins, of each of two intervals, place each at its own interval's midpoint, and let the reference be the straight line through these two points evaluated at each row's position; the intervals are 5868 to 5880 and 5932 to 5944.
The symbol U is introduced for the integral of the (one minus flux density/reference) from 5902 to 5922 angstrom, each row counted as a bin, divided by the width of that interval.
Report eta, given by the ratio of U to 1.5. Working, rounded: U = 0.01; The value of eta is 0.007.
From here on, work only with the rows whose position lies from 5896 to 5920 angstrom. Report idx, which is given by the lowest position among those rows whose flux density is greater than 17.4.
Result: 5915 angstrom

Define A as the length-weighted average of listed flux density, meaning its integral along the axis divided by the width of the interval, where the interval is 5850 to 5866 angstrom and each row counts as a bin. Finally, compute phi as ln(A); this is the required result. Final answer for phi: 2.89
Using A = 18.0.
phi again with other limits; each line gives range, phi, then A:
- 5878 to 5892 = 2.70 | 14.9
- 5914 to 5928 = 2.89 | 17.9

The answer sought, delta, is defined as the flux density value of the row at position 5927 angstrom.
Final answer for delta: 17.91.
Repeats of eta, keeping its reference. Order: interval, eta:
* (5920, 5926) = 0.025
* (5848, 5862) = -0.040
